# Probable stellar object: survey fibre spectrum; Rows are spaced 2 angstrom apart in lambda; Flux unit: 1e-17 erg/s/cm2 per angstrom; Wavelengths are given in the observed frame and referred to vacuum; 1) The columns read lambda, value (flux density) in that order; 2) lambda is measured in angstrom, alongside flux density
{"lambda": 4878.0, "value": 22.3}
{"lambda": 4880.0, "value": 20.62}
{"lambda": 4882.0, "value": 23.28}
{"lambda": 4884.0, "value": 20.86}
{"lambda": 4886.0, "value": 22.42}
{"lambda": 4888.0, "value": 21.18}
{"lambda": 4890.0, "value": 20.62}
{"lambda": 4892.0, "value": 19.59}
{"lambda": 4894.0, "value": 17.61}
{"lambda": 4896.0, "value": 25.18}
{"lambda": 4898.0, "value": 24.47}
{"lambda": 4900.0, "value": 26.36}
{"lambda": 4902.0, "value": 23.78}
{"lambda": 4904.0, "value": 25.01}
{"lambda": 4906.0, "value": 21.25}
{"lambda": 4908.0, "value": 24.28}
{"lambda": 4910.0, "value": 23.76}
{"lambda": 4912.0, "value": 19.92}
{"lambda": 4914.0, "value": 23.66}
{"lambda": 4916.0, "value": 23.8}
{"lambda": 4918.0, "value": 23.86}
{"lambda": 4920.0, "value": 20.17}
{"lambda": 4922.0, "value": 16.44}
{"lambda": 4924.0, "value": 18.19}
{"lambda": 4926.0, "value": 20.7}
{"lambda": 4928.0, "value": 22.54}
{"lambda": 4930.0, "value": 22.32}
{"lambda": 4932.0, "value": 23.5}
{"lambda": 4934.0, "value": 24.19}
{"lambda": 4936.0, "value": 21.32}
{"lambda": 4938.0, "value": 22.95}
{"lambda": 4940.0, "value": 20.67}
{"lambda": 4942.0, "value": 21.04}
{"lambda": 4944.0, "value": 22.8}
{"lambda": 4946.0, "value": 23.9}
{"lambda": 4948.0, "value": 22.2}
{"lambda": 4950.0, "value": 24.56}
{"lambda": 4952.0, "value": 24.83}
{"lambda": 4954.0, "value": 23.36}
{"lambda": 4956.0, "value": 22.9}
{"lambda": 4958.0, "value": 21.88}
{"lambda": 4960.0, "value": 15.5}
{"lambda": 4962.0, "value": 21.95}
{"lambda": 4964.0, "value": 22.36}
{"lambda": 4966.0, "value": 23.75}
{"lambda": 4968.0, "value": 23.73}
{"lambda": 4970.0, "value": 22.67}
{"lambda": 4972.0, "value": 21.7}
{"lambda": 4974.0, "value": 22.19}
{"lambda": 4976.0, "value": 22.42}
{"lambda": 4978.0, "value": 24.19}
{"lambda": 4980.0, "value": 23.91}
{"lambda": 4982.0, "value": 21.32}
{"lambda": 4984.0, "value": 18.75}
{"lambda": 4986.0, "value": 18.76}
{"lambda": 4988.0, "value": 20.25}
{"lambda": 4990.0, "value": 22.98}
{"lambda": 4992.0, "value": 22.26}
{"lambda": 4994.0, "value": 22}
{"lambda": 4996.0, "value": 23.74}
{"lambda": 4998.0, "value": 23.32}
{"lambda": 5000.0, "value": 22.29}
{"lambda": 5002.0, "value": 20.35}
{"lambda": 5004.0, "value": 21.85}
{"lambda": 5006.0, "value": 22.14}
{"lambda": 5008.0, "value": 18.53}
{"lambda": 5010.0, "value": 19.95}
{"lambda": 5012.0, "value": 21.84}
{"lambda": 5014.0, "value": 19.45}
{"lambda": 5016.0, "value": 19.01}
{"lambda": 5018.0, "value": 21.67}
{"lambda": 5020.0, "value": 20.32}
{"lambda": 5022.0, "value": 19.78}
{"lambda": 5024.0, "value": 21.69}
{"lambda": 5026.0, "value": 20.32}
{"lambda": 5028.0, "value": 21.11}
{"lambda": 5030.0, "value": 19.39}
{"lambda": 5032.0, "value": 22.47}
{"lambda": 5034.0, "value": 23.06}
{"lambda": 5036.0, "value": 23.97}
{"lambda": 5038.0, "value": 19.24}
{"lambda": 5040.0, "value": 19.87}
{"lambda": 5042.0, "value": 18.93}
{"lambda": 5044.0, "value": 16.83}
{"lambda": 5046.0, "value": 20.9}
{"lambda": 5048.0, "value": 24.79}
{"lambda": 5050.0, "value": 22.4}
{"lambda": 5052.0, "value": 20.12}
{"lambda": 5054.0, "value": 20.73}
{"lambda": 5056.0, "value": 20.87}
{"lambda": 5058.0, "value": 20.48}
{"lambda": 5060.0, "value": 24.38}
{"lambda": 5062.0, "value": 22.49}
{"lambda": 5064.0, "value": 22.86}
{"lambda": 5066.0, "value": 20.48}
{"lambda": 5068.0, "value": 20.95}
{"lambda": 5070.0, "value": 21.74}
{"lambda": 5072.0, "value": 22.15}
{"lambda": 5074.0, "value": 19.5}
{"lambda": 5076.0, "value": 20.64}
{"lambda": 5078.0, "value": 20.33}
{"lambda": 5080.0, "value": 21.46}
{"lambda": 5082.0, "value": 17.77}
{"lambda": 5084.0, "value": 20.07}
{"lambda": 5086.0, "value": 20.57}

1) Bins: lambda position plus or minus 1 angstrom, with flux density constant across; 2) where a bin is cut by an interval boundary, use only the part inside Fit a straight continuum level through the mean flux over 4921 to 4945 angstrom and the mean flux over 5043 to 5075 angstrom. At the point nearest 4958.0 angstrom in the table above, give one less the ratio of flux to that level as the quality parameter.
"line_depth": -0.023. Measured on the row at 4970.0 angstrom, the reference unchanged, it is -0.060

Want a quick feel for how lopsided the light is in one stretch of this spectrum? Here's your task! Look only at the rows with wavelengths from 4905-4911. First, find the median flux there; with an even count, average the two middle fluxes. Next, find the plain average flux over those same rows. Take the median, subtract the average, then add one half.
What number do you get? 1.2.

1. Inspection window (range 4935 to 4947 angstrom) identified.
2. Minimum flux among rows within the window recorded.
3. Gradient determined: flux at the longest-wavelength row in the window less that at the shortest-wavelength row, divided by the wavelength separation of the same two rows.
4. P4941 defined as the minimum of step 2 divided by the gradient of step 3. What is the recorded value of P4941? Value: 80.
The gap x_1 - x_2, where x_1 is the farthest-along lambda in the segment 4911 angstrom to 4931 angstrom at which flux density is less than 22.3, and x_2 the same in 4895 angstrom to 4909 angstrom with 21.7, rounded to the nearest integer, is 20 angstrom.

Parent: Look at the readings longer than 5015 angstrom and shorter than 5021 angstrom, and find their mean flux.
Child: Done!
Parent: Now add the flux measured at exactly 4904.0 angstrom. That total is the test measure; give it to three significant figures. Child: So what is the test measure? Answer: 45.3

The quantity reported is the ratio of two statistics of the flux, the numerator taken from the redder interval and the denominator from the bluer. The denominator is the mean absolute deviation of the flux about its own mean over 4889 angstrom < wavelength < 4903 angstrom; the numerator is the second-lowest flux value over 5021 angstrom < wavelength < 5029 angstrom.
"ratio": 7.3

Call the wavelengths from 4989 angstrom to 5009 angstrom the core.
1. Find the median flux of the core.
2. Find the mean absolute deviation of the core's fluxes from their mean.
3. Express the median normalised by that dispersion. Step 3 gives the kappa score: 21.7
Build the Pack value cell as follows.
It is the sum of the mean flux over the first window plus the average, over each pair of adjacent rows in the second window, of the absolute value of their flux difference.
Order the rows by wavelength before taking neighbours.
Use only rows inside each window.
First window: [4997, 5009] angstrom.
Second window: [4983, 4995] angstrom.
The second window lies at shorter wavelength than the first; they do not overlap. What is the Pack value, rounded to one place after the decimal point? 22.5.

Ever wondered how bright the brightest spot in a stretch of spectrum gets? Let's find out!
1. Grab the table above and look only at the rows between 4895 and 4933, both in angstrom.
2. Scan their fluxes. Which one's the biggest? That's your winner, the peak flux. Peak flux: 26.36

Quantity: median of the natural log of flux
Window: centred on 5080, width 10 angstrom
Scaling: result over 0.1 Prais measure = 30.1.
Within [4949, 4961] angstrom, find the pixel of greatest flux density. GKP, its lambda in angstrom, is 4952.0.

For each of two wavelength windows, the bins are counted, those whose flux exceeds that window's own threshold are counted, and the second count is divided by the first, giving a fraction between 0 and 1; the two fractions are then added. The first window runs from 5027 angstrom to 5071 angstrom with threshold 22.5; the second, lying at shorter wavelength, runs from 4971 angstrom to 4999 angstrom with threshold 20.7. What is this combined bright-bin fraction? 1.01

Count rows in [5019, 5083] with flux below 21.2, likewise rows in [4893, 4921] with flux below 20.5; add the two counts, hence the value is 23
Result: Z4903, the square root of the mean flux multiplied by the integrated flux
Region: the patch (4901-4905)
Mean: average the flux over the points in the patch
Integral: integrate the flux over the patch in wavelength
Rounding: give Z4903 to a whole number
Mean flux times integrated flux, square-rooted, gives 49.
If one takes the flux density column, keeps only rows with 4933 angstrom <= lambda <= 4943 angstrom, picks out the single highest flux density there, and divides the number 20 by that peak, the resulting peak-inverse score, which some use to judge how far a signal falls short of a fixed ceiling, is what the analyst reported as 0.827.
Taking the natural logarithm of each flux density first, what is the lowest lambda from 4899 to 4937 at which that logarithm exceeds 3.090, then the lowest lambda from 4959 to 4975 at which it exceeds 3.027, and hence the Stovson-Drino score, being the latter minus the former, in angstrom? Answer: 62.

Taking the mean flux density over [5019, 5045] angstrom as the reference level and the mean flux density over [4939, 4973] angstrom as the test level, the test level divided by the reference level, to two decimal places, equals 1.09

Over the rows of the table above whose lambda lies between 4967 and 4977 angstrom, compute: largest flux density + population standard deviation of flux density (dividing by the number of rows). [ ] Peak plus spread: 24.4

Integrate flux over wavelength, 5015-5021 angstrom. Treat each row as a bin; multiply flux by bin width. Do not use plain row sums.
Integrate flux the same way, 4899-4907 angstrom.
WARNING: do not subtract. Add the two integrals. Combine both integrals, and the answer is 315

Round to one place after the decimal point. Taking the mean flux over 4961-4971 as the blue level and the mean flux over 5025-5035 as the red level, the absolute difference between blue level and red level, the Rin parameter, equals 1.6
